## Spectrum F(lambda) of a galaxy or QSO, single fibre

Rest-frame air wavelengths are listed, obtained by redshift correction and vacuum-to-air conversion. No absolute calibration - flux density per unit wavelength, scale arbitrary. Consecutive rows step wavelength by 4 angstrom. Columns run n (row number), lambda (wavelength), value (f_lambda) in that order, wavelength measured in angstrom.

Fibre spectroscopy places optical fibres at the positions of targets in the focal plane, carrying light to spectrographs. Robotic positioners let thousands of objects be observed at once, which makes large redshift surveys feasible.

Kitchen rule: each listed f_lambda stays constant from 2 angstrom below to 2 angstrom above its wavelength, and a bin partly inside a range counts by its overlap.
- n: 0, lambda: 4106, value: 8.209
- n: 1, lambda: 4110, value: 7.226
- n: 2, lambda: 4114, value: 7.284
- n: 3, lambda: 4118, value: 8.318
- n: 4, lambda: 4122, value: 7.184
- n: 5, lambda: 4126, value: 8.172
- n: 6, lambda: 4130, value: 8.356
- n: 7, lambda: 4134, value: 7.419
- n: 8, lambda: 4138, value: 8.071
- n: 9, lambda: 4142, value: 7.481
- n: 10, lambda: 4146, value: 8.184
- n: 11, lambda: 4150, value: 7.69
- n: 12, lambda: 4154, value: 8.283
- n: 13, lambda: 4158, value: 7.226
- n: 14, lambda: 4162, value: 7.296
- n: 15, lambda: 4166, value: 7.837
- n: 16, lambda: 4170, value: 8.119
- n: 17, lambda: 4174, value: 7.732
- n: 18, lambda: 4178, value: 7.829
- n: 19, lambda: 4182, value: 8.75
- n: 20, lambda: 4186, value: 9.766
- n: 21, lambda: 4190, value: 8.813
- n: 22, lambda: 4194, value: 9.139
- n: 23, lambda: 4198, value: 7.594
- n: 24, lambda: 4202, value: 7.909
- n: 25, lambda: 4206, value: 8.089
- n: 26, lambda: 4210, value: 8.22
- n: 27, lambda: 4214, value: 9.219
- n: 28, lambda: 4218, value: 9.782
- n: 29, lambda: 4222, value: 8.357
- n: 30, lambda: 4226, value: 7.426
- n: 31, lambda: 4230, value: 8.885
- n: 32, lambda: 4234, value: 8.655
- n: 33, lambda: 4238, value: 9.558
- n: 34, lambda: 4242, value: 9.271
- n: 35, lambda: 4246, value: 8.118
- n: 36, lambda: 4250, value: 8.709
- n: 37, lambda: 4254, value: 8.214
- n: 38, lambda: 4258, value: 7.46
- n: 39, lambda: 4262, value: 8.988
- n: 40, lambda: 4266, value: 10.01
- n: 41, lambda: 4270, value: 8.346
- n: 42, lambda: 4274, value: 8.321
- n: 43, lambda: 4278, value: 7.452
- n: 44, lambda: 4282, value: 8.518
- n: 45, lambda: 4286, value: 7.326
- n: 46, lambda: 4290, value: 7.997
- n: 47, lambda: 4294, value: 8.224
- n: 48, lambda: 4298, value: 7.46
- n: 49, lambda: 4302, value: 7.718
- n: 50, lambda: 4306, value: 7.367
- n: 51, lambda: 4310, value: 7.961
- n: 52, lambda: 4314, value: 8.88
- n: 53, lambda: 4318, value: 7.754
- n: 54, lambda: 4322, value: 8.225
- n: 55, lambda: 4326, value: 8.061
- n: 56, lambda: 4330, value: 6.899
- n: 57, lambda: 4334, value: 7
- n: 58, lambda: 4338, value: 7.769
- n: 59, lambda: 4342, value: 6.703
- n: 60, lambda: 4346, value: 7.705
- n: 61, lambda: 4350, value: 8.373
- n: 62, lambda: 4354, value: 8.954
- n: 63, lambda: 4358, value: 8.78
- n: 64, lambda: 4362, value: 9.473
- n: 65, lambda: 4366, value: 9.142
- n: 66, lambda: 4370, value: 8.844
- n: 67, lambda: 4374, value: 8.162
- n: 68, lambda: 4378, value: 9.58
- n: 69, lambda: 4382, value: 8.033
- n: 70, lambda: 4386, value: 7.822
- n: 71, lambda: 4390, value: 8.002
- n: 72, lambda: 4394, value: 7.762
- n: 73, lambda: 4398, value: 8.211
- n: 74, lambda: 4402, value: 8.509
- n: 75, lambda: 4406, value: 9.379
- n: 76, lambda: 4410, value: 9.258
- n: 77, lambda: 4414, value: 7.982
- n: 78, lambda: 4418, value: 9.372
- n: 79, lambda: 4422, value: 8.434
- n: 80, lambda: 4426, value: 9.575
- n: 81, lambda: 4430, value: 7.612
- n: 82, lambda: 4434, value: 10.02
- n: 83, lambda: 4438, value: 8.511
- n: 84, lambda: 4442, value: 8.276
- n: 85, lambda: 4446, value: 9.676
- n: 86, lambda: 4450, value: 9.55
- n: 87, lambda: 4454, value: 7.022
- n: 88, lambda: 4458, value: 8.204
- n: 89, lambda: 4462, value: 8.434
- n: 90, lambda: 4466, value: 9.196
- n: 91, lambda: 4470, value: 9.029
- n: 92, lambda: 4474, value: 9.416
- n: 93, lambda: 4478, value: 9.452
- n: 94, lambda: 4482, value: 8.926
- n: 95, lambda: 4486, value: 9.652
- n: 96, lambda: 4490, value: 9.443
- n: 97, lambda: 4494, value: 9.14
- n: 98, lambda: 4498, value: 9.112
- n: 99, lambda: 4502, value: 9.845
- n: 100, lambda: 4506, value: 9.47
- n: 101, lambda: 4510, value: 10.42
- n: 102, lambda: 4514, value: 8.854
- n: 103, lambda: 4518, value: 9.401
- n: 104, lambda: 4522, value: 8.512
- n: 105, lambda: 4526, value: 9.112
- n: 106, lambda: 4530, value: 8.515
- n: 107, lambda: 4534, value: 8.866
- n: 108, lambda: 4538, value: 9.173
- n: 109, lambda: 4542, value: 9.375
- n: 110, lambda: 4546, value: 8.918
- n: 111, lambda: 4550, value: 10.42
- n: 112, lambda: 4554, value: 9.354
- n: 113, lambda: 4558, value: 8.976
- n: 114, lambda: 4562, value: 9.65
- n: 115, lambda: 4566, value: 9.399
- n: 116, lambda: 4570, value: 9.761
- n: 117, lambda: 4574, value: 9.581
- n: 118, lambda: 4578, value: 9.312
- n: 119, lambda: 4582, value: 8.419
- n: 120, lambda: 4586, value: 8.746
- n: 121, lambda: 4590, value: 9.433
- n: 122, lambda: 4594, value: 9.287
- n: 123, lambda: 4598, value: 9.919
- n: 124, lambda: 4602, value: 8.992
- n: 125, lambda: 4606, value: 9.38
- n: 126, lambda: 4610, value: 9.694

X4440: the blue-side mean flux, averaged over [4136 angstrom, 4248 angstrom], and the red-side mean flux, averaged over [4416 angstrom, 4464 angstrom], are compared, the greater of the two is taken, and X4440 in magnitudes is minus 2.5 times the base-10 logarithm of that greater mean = -2.35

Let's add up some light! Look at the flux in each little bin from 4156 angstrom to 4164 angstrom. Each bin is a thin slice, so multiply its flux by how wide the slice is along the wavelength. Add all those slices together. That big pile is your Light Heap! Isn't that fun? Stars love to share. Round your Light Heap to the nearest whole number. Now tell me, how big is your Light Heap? 58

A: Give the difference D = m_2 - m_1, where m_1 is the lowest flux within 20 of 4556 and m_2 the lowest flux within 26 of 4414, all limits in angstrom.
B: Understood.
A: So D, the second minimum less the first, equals -1.3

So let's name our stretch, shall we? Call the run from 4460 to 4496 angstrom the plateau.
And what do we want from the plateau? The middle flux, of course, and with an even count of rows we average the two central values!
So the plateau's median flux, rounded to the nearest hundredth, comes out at 9.20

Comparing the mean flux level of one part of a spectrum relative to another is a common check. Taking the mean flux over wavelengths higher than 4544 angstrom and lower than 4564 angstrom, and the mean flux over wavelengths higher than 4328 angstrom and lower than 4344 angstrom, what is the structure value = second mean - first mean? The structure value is -2.4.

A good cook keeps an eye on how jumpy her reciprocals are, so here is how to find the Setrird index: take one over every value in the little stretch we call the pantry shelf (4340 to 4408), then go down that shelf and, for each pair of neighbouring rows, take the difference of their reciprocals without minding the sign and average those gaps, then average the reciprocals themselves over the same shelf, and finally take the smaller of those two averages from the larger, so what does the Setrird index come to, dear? 0.111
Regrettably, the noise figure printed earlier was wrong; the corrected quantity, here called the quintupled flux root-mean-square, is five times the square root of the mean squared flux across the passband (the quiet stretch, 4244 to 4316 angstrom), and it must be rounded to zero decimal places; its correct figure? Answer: 41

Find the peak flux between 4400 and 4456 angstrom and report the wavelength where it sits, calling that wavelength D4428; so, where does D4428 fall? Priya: 4434 angstrom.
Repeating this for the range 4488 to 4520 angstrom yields 4510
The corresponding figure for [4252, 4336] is 4266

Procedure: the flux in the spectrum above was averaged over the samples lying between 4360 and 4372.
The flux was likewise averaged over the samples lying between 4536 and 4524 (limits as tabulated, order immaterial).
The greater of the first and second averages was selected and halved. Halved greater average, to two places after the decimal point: 4.58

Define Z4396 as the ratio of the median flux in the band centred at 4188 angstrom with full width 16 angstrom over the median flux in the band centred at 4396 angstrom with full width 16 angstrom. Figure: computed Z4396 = 1.11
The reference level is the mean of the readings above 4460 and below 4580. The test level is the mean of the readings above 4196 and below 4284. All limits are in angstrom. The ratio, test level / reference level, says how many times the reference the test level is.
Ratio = 0.92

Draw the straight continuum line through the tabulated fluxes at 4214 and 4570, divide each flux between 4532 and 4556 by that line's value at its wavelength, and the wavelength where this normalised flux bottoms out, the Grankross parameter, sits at 4534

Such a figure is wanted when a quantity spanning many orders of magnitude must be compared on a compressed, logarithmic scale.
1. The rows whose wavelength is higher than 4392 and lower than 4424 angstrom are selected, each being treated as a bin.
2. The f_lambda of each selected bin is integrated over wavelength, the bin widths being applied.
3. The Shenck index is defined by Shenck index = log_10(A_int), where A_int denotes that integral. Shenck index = 2.44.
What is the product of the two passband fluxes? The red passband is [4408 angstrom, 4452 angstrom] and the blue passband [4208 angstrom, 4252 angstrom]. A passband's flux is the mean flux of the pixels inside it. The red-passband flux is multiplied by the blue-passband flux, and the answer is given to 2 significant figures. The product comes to 78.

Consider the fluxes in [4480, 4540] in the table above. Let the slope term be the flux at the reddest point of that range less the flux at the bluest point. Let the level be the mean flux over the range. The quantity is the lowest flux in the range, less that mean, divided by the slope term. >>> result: -2.9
